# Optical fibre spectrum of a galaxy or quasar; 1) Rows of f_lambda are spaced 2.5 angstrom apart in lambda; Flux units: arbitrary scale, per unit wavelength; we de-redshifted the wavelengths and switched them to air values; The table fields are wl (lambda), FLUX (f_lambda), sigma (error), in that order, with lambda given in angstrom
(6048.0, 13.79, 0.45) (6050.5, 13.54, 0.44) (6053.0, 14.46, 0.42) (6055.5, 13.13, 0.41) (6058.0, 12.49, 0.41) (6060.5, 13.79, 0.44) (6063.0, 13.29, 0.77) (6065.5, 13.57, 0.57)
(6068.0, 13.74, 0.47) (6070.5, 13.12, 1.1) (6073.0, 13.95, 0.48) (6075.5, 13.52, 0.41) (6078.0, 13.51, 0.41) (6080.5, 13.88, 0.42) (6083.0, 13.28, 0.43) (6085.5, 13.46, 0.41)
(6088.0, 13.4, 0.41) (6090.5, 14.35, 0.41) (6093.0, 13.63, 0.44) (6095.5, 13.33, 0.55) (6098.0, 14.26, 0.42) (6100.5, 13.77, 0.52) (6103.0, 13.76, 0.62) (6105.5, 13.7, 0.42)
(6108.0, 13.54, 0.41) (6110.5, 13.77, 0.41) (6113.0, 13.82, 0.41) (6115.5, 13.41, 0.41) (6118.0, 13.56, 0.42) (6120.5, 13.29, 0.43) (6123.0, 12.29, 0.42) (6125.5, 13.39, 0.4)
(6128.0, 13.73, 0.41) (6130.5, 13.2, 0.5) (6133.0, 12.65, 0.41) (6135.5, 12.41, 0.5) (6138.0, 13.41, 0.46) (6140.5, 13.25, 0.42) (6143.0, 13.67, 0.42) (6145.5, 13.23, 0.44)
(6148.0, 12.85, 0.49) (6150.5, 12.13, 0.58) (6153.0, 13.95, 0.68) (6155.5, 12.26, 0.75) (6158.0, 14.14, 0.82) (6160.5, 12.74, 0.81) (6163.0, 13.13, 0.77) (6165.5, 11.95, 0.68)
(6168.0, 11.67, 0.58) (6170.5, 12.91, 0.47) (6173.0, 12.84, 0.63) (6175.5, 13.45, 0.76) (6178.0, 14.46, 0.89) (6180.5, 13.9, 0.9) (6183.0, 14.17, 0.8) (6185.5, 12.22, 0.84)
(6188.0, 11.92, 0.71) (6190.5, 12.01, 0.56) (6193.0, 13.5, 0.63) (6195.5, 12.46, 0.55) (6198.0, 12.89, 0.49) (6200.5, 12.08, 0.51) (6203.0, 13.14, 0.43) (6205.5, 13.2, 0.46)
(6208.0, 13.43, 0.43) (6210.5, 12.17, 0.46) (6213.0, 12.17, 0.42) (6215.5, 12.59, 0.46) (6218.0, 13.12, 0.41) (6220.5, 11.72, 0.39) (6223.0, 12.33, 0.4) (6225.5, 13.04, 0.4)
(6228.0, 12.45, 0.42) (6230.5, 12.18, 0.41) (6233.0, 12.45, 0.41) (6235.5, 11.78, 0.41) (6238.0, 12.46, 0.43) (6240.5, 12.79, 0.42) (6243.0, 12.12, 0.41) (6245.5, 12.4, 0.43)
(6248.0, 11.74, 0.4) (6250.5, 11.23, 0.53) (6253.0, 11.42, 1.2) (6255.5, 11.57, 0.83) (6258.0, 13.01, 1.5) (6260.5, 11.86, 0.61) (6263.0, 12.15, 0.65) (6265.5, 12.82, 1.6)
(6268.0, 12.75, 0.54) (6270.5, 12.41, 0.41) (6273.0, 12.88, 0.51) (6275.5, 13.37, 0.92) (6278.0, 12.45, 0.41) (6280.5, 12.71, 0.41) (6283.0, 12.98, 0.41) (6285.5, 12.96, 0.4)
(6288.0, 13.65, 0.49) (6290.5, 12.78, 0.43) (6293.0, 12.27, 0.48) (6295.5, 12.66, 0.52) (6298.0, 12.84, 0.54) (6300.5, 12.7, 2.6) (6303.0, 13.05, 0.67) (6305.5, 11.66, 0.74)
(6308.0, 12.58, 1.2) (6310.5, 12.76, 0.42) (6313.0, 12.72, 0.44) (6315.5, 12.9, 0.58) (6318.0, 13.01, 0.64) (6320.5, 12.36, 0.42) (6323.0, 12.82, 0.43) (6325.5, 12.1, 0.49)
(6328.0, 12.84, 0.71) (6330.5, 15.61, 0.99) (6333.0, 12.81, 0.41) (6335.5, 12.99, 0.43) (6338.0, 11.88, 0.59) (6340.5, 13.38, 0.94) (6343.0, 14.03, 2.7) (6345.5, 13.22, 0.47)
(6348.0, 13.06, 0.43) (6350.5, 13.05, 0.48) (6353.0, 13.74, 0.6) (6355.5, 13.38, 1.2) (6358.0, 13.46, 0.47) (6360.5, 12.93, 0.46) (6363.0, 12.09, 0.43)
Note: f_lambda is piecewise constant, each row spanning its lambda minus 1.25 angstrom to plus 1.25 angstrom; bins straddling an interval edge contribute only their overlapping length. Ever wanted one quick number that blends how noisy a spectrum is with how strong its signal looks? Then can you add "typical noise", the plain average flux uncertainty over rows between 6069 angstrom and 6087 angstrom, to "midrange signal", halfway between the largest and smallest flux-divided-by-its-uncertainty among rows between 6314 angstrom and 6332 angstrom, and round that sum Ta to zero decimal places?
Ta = 23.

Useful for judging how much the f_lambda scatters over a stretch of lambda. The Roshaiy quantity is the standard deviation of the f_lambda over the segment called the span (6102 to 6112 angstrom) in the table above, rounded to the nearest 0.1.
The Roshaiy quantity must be 0.1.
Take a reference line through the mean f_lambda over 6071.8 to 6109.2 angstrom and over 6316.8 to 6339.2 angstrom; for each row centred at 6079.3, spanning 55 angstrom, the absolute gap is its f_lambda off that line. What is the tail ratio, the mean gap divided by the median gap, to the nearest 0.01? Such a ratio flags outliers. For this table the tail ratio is 1.50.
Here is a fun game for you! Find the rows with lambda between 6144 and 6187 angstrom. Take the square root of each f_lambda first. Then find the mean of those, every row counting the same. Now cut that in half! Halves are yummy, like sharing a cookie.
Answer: 1.81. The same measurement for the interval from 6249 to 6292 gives 1.77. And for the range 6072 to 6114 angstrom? 1.85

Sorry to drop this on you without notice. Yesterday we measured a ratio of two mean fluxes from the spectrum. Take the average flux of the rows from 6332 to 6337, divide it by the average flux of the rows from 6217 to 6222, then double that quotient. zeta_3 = 2.08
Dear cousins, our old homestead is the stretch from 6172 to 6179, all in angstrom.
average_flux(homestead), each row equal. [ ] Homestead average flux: 13.6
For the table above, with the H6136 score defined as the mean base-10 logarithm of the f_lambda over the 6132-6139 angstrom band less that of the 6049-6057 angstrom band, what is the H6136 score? -0.03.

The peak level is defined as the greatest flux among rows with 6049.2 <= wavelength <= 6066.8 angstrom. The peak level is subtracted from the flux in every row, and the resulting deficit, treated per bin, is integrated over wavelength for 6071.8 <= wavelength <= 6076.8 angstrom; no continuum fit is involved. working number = -3.6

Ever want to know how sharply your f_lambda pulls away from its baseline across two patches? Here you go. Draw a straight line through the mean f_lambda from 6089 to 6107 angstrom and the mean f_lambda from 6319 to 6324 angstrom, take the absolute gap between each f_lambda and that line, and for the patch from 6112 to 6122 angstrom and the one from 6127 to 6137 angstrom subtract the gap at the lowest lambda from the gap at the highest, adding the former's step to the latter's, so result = 1.5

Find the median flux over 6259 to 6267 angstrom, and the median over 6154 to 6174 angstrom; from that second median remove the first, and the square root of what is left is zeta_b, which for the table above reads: 0.80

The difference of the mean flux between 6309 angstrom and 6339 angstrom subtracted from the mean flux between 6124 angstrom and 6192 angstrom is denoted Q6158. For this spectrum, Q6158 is 0.1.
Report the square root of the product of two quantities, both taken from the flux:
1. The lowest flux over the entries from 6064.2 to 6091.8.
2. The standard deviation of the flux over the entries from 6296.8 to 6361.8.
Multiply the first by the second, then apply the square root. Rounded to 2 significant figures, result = 3.1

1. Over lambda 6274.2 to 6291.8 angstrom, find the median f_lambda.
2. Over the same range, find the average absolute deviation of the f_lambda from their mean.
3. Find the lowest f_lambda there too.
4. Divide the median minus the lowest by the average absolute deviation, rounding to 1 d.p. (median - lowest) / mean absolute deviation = 1.7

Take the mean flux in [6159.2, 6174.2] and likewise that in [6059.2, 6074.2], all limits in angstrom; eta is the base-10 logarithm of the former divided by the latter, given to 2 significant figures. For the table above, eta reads -0.034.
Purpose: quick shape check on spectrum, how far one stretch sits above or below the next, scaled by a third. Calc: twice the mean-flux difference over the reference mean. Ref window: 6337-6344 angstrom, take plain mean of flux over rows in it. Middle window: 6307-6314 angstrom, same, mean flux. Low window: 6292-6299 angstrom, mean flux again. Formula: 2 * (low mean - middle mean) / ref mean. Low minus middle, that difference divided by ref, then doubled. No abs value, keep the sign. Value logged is -0.01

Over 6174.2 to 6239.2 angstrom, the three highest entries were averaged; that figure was 14.2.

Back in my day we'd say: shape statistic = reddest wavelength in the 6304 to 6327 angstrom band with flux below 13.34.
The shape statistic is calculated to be 6325.5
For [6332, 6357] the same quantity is 6350.5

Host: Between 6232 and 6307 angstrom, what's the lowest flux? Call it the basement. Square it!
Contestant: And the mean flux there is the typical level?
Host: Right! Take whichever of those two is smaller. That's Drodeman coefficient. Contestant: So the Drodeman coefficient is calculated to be 12.5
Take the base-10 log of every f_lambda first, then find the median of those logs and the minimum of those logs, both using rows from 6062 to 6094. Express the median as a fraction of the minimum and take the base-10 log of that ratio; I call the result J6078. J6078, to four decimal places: 0.0050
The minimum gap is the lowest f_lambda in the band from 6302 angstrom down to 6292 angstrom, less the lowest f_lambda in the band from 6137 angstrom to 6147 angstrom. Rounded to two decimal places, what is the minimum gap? -0.96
